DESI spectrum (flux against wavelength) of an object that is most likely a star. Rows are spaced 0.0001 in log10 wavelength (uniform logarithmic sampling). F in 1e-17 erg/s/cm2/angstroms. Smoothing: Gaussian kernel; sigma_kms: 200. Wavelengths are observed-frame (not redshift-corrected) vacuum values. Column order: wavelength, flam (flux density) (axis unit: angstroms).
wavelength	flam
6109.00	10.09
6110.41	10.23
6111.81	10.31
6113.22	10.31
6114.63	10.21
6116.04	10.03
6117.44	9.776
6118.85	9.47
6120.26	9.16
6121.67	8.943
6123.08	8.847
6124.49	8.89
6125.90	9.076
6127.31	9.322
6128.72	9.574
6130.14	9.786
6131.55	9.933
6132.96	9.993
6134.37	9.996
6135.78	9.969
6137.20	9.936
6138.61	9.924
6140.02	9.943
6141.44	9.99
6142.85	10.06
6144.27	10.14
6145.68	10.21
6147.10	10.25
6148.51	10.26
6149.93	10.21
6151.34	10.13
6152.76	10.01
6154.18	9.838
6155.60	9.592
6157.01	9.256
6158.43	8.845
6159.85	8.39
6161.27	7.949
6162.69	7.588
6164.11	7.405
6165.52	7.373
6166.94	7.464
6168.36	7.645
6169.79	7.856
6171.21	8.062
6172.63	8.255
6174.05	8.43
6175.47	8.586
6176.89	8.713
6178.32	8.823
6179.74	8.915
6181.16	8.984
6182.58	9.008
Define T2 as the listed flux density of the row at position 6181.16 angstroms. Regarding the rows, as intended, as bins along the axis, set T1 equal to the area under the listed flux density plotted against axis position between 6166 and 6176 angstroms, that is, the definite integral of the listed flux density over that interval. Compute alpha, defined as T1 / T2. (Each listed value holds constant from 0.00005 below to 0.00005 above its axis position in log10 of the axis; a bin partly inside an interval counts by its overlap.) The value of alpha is 8.9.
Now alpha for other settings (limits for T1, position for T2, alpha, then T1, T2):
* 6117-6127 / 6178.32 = 10.4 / 92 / 8.823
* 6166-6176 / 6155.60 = 8.4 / 80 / 9.592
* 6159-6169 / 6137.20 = 7.8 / 77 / 9.936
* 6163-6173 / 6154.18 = 7.8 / 77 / 9.838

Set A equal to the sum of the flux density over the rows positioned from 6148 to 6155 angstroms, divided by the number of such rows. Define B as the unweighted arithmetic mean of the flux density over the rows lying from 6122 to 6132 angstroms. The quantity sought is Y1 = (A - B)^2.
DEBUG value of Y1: 0.55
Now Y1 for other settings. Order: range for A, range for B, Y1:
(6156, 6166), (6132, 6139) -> 3.42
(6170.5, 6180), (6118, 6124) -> 0.32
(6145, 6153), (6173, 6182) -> 2.06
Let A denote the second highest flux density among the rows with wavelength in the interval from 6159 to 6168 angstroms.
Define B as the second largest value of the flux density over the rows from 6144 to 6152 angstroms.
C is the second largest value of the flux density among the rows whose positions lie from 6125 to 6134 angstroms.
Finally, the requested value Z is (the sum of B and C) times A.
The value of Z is 160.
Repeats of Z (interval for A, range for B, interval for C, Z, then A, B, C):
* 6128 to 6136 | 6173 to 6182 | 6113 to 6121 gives 191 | 9.993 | 8.915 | 10.21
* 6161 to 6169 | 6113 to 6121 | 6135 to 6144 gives 154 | 7.645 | 10.21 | 9.99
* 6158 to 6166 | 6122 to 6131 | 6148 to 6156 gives 166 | 8.39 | 9.574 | 10.21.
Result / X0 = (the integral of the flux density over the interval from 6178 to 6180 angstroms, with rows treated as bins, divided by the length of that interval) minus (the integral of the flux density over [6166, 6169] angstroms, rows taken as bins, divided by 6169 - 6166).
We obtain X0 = 1.3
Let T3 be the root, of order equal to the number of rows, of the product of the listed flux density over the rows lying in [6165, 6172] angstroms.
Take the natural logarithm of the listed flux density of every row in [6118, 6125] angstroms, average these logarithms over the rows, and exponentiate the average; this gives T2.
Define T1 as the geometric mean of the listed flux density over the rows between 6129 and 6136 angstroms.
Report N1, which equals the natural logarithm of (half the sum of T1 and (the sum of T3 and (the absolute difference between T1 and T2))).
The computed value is 2.22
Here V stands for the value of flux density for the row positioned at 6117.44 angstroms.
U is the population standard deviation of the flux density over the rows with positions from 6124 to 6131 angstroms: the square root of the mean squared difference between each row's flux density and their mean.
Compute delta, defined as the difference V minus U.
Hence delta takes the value 9.45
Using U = 0.32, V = 9.776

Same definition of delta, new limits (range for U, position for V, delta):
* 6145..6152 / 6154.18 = 9.79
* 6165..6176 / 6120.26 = 8.74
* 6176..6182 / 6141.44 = 9.89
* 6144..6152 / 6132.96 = 9.94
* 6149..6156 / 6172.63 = 8.03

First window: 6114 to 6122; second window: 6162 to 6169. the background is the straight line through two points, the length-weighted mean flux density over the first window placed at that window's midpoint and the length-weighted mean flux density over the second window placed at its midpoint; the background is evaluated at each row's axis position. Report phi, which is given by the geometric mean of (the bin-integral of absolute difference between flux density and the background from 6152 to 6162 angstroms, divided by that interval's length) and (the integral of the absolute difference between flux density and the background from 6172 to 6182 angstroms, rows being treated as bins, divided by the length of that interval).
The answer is 1.45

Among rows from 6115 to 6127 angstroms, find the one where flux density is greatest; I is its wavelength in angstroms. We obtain 6116.04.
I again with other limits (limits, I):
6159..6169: 6159.85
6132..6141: 6134.37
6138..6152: 6148.51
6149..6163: 6149.93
